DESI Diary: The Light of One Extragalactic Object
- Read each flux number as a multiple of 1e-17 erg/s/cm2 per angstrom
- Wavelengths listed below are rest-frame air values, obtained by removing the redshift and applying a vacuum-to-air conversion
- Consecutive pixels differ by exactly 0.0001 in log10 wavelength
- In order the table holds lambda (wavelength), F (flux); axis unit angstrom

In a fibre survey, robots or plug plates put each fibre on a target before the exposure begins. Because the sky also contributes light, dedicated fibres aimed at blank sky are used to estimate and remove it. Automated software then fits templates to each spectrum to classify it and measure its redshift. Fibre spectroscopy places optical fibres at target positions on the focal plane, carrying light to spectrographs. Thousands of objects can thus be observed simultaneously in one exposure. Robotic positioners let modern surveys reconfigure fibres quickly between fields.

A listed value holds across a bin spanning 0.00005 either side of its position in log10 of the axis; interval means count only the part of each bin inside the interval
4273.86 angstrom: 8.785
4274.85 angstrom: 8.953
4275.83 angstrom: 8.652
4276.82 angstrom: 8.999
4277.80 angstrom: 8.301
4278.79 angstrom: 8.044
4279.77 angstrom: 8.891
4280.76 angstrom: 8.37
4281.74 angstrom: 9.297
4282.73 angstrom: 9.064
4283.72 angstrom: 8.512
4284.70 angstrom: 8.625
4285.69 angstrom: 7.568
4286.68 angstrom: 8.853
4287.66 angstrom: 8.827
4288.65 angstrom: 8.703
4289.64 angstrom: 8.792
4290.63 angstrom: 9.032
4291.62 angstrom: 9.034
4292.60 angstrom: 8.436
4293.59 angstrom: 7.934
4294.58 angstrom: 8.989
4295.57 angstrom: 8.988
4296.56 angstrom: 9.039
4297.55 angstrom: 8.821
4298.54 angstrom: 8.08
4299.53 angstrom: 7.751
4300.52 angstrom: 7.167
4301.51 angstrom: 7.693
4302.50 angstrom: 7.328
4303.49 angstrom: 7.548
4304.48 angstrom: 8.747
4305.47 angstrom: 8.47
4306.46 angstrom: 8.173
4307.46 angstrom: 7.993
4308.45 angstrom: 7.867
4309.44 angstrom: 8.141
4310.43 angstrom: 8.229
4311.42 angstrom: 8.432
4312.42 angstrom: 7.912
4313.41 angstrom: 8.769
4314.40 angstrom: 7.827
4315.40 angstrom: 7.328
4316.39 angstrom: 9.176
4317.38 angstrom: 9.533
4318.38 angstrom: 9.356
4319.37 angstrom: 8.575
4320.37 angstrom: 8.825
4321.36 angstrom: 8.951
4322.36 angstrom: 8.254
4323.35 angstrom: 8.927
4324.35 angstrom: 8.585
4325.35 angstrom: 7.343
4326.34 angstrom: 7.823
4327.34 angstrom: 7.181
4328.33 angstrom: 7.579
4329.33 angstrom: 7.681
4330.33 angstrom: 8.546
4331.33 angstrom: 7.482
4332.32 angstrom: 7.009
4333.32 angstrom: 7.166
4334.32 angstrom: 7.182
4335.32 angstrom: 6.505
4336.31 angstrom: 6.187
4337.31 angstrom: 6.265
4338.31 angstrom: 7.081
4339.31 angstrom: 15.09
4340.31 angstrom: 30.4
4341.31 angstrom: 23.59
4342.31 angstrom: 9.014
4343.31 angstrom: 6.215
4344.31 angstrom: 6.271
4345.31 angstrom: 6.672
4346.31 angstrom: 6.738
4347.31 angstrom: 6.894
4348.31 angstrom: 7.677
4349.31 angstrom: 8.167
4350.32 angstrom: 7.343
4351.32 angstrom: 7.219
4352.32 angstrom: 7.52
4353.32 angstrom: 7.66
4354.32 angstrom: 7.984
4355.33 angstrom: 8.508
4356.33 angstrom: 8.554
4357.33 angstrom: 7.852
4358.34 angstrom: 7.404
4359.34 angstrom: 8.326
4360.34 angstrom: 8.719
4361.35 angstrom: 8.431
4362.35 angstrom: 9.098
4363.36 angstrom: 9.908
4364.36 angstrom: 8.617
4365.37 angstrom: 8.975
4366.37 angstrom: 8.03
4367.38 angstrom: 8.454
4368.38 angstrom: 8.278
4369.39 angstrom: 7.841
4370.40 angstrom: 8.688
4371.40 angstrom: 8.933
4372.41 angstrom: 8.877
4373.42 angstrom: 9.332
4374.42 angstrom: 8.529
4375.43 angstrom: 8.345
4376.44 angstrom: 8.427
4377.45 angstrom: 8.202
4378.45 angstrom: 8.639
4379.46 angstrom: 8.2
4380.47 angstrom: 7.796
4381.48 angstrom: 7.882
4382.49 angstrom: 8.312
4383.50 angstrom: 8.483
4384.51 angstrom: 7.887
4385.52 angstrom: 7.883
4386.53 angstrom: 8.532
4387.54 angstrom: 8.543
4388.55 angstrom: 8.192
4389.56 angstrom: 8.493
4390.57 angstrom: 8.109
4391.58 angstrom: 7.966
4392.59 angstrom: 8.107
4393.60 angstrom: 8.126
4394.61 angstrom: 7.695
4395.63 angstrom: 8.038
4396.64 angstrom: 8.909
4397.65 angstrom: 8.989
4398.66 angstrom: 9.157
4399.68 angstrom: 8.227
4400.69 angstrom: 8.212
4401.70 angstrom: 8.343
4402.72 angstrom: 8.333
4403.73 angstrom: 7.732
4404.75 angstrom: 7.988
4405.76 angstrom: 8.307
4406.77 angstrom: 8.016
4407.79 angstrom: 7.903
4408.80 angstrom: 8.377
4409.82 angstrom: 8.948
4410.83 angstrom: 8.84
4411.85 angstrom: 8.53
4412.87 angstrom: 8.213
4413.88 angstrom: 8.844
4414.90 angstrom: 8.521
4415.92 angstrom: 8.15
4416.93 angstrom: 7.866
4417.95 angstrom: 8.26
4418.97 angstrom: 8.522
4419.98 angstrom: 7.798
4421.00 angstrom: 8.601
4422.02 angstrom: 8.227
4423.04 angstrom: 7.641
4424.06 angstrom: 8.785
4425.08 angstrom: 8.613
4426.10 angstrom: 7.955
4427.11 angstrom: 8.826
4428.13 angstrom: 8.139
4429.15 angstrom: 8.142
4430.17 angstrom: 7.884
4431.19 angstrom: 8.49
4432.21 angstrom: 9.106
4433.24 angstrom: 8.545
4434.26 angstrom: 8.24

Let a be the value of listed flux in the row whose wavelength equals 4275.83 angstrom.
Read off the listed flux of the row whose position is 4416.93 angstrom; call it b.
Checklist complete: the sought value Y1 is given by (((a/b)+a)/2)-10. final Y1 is -5.1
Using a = 8.652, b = 7.866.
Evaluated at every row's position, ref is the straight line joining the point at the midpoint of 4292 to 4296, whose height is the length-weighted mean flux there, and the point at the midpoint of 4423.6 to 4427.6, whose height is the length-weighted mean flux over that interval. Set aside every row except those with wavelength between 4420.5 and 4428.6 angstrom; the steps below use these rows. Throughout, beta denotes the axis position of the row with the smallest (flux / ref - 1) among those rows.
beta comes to 4423.04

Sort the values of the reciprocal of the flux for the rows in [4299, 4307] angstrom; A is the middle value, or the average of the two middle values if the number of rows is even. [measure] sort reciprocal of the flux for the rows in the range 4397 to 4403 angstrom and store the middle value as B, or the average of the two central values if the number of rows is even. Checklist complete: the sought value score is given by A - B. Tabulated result 0.010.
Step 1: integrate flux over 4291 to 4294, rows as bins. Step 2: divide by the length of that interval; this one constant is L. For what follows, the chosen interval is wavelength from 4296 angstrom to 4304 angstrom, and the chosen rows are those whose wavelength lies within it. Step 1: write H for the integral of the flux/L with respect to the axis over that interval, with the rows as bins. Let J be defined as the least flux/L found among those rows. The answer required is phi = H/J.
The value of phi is 8.9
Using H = 7.5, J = 0.84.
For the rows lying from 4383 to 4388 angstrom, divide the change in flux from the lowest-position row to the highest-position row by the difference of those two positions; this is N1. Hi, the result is 0.01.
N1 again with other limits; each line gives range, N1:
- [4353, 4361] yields 0.15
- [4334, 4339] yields -0.03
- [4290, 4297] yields 0.00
